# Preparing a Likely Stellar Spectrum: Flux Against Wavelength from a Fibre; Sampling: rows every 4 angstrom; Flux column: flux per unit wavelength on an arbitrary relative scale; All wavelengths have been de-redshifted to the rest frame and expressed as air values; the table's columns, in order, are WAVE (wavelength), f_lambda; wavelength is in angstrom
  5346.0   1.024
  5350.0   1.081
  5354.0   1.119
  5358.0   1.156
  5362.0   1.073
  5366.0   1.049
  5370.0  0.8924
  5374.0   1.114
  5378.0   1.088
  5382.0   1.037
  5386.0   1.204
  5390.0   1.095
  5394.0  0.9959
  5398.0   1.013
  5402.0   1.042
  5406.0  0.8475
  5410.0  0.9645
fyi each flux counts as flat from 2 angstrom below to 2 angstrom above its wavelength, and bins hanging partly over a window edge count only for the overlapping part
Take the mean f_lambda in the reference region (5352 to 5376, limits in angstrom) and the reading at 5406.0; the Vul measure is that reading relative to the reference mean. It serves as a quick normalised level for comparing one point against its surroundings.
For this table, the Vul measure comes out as 0.79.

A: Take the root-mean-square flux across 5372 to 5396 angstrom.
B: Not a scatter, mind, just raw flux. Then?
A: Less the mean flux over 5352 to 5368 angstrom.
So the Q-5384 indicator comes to -0.01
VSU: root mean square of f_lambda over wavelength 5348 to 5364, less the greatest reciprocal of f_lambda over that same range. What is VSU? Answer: 0.18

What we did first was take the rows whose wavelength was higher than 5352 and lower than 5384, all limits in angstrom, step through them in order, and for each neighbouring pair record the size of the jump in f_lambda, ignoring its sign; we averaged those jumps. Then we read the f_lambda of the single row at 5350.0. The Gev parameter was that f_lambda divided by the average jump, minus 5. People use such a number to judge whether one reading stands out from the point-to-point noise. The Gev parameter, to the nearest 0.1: 7.6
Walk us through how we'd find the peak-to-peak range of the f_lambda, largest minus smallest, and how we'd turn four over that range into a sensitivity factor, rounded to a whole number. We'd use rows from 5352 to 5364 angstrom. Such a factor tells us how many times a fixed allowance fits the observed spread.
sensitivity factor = 48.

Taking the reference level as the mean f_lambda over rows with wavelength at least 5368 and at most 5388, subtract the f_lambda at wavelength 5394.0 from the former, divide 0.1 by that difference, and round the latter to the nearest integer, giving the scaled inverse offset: 1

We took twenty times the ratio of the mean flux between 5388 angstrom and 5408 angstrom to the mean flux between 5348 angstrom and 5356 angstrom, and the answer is 18.2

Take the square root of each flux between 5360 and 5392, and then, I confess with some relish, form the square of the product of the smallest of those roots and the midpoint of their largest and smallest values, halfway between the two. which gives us 0.93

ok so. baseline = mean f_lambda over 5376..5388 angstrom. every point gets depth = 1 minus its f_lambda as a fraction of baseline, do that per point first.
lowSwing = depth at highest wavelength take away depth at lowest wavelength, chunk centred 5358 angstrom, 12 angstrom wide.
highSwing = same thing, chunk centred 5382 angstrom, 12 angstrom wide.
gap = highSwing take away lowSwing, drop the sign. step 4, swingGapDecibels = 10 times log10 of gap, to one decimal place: -8.4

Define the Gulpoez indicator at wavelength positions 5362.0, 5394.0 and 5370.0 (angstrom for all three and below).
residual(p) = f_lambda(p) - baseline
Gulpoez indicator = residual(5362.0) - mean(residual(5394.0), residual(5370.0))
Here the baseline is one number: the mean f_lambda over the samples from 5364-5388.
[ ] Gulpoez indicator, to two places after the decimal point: 0.13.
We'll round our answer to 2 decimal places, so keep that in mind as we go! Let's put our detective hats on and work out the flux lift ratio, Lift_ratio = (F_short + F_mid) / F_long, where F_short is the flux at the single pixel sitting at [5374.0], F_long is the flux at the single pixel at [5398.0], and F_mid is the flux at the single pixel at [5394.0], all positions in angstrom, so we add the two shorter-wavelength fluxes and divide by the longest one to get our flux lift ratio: 2.08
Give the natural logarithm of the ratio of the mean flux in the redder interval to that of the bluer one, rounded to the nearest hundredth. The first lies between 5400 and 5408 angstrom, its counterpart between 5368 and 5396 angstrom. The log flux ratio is -0.12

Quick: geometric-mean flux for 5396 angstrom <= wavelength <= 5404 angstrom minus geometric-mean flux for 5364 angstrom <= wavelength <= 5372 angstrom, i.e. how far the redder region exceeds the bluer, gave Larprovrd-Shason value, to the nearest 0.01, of 0.06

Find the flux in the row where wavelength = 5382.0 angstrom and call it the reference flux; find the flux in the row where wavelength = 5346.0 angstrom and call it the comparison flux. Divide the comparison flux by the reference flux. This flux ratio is 0.99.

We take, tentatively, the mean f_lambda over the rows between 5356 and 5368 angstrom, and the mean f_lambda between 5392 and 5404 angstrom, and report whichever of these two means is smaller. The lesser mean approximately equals 1.02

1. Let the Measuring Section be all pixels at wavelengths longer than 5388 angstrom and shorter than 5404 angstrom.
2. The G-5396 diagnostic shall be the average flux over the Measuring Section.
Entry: 1.04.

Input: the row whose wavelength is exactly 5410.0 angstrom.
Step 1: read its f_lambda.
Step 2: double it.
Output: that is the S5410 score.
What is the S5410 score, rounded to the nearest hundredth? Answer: 1.93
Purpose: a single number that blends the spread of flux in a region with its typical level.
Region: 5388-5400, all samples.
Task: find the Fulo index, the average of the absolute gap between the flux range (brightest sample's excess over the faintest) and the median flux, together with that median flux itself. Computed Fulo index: 0.96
